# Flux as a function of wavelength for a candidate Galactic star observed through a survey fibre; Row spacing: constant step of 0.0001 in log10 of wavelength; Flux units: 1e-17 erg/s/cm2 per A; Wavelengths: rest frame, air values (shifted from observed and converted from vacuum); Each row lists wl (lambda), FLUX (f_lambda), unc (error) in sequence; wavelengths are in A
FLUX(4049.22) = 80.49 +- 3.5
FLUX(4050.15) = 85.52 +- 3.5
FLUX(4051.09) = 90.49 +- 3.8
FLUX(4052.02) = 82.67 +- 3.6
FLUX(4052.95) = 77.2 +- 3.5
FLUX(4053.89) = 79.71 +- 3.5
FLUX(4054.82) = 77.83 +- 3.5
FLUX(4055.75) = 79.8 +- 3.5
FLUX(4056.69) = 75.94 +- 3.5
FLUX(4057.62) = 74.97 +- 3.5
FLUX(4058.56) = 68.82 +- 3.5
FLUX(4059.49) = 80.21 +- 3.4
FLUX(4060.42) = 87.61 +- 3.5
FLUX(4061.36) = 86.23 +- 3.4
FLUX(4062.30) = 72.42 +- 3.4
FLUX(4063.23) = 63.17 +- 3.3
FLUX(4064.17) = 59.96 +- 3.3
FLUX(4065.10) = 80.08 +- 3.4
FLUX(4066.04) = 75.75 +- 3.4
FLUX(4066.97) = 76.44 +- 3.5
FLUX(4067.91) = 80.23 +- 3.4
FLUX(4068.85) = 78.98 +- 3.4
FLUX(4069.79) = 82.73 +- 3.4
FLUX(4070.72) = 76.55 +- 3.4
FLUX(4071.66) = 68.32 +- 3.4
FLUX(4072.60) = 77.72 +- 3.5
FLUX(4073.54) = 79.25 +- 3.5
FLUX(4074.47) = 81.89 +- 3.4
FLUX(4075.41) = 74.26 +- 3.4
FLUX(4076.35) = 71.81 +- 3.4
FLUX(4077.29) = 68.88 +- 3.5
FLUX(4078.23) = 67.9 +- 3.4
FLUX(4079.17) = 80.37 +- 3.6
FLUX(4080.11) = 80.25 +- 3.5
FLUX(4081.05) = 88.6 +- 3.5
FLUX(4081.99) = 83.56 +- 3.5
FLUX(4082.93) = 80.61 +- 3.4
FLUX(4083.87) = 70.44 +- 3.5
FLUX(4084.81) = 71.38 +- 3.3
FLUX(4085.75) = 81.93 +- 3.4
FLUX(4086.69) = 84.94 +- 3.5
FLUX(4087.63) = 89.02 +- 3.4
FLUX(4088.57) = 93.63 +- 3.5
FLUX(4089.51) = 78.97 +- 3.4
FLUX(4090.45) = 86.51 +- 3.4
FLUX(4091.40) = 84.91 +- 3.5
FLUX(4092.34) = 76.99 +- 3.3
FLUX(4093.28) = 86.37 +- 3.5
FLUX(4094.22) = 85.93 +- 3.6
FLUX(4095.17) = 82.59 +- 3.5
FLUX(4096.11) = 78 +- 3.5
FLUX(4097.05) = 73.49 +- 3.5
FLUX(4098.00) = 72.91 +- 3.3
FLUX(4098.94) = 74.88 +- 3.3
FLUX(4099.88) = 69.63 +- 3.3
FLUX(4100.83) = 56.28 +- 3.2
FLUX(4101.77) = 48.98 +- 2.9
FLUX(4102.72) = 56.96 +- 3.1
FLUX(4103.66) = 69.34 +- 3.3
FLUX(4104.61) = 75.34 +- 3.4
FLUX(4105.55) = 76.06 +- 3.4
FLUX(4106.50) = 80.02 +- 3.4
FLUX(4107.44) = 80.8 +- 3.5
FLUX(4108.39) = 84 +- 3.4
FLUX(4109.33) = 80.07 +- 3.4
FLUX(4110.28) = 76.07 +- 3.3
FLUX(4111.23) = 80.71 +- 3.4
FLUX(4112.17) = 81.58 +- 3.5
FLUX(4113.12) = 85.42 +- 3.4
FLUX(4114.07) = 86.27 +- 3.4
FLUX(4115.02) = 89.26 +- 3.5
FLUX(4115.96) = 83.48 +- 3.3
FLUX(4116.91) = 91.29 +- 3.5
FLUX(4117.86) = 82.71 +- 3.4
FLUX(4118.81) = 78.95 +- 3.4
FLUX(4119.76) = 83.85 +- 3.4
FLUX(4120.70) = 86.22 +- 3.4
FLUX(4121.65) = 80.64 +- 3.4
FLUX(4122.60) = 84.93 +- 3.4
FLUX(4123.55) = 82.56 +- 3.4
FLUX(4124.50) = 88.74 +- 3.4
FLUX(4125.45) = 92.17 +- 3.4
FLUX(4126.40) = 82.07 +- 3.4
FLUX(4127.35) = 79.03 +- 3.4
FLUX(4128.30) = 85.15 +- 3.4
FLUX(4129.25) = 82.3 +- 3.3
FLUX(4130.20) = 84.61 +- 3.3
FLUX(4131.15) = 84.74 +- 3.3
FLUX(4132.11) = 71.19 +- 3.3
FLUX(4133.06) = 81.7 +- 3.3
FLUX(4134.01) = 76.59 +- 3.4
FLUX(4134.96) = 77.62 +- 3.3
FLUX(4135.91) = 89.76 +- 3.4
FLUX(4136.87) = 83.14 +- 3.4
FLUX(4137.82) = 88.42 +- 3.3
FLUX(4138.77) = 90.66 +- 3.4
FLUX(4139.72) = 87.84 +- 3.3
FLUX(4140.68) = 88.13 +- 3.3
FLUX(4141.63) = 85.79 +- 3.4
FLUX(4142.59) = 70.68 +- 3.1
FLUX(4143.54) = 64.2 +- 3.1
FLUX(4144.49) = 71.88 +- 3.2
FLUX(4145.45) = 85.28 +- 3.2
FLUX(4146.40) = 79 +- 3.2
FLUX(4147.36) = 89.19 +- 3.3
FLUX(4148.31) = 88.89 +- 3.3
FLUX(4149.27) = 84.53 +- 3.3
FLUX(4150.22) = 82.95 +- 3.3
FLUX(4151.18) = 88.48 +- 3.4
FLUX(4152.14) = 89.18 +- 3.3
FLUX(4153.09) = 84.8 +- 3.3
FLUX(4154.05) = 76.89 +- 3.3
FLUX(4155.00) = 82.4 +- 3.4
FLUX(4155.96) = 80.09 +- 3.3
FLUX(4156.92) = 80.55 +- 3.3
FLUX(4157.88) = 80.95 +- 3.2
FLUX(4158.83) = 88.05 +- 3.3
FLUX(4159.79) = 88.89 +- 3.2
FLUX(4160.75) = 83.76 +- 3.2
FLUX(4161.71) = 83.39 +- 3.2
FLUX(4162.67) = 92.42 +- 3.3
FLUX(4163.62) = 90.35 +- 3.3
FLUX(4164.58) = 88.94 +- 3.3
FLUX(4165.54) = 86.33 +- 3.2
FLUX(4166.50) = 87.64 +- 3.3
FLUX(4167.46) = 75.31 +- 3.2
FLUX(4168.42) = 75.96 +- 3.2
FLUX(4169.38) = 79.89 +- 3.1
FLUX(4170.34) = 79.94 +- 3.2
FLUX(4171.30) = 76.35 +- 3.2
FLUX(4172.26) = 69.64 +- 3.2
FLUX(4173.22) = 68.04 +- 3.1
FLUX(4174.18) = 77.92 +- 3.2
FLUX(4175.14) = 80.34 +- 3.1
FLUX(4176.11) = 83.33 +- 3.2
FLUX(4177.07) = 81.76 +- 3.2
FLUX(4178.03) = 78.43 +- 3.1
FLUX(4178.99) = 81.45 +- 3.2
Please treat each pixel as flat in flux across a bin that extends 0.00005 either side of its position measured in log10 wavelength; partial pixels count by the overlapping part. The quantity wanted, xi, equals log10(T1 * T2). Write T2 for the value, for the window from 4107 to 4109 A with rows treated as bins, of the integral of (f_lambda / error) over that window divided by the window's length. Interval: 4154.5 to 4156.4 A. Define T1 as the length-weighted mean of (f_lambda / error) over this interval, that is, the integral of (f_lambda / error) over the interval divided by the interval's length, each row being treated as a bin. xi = 2.76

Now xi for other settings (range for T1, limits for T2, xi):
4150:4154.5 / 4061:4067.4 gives 2.74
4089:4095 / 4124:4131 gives 2.78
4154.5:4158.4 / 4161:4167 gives 2.82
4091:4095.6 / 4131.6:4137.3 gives 2.76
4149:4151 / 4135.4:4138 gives 2.82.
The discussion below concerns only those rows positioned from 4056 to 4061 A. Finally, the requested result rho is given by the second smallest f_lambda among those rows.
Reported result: 74.97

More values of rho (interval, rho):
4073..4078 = 71.81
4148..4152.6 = 84.53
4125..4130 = 82.07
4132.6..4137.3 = 77.62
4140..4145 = 70.68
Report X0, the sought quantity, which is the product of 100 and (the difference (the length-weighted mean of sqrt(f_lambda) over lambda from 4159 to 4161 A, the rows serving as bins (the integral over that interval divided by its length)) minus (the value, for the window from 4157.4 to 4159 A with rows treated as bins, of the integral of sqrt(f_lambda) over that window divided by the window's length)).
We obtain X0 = 11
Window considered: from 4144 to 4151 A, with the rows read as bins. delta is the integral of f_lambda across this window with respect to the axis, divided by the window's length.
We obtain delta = 83.3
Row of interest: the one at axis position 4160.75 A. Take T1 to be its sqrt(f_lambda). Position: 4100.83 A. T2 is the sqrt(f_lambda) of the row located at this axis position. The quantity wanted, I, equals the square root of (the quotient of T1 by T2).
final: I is 1.105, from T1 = 9.15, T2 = 7.50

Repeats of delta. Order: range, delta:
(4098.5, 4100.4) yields 71.8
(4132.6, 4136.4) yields 81.4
